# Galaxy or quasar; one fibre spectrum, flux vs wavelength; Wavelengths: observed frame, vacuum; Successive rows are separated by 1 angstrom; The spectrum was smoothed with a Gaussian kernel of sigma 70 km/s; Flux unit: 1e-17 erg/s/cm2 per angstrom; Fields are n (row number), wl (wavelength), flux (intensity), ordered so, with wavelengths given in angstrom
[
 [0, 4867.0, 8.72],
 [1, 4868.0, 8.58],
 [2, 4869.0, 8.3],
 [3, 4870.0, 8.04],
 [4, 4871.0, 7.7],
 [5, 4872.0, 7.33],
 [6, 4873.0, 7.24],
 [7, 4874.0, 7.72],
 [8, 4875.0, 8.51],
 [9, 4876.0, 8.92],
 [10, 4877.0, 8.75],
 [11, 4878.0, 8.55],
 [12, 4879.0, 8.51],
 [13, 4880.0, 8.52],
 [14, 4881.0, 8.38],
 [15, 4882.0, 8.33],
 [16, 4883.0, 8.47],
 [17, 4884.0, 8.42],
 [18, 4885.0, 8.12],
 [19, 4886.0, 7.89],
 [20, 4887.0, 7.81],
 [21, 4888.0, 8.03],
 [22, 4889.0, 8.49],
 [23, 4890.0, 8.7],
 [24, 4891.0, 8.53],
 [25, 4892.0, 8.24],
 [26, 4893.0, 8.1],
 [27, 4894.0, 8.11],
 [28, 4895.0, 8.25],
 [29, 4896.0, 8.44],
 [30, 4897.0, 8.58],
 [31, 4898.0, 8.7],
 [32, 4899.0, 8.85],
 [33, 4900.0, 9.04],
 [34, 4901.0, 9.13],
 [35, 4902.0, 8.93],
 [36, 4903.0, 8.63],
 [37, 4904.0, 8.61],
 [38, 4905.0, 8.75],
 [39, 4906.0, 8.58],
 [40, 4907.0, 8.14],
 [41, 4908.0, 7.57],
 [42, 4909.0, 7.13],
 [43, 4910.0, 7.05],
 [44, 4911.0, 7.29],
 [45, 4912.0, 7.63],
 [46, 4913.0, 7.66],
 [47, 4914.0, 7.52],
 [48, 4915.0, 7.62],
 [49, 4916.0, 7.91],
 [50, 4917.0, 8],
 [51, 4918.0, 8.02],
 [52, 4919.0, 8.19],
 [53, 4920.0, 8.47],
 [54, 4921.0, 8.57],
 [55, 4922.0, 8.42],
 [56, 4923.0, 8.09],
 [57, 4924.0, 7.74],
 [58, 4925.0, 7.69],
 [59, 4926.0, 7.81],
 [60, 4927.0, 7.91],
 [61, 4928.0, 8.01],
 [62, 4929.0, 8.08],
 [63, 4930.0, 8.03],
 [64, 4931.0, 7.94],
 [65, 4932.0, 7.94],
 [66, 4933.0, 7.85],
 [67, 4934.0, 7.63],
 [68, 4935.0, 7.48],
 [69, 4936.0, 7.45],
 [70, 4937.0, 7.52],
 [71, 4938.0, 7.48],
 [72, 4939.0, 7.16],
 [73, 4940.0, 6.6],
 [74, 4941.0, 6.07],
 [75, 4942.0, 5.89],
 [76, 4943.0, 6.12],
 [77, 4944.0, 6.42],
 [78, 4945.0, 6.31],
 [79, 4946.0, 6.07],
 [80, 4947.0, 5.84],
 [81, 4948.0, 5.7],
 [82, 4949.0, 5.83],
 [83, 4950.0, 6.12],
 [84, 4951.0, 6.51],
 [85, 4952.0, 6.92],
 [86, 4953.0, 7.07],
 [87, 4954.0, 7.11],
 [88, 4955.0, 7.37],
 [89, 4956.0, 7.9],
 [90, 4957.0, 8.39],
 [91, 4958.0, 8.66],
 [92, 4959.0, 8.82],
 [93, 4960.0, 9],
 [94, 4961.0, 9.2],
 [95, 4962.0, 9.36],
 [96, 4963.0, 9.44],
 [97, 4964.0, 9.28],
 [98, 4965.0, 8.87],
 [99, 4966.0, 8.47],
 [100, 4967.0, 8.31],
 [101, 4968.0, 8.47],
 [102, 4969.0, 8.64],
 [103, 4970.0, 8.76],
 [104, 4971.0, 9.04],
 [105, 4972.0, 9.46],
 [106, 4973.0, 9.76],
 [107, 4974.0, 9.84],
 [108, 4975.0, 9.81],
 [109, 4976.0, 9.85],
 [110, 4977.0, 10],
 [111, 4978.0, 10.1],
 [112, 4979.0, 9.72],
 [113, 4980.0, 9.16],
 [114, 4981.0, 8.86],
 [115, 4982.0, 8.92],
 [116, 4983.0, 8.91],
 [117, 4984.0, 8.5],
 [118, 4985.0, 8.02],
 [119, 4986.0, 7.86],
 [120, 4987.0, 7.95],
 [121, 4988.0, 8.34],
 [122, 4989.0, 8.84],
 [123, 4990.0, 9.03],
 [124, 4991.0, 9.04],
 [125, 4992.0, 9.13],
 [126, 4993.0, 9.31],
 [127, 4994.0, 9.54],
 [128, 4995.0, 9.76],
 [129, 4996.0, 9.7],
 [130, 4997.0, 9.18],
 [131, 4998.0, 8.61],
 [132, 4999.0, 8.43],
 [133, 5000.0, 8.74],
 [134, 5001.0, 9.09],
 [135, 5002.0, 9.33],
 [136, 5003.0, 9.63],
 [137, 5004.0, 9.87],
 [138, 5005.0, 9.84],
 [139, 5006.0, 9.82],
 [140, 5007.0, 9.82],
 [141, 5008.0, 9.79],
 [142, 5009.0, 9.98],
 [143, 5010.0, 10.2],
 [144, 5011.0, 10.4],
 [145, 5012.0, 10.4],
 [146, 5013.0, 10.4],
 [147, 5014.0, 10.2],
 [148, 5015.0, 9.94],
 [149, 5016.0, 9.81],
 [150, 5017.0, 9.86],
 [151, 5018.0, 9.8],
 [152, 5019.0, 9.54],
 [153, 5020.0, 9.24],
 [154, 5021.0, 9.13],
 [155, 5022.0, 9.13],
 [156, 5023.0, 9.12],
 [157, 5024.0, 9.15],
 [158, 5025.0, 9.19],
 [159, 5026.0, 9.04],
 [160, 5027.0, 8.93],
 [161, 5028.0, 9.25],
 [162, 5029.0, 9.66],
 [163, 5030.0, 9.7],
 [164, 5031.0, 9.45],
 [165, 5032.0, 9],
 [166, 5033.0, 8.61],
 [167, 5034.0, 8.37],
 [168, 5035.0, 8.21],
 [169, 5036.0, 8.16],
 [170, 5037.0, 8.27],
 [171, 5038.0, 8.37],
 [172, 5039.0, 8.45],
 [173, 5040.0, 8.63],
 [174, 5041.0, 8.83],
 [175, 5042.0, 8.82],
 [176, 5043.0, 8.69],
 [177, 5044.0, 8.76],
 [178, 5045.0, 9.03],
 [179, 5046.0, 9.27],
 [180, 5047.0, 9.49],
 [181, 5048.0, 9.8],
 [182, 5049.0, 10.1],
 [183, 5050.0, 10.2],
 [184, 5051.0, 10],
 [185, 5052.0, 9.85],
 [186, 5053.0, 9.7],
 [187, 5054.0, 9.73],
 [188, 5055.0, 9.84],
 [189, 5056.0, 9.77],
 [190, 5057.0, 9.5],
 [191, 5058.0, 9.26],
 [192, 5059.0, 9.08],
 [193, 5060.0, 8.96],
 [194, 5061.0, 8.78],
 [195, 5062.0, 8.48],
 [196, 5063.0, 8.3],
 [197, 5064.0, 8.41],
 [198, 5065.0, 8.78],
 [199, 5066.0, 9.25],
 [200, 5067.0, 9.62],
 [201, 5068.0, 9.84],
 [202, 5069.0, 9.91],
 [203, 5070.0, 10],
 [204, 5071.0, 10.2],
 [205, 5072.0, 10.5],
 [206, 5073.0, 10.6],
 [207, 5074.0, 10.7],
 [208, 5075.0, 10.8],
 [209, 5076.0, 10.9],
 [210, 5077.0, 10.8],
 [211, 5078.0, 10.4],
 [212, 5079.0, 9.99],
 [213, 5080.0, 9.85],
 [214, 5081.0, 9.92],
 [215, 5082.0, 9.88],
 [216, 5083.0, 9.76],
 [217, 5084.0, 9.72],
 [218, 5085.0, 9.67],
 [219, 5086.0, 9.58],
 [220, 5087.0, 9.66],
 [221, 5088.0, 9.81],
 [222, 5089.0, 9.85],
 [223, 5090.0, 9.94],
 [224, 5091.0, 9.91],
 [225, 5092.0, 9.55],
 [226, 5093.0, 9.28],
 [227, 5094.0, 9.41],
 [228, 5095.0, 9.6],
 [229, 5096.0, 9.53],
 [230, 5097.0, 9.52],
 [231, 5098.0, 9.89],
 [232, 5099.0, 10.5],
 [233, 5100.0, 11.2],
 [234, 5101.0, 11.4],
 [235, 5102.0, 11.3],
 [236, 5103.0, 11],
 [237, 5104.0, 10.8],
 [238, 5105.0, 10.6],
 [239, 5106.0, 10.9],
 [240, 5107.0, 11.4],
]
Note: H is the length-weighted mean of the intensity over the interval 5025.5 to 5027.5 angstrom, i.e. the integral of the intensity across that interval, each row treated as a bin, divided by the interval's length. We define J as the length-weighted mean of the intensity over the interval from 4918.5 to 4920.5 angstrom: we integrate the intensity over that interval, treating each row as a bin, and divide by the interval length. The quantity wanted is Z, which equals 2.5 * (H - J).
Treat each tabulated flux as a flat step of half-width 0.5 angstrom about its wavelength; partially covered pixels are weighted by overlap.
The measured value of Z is 1.6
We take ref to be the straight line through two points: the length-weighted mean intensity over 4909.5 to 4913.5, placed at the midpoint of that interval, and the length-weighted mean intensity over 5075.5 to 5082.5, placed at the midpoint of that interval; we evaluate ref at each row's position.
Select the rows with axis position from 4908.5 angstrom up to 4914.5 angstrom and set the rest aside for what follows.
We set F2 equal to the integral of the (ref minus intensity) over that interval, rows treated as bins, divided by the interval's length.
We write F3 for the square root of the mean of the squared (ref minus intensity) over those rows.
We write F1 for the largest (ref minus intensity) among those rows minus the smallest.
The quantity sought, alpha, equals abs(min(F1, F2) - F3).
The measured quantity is 0.2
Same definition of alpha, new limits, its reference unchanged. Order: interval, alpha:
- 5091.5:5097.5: 0.7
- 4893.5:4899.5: 2.7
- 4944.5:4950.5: 1.4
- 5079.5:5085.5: 0.2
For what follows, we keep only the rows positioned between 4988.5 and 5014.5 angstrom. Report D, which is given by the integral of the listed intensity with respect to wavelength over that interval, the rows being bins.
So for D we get 248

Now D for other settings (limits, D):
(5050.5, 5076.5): 251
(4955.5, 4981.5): 237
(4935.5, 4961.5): 184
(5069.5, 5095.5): 260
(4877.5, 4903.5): 220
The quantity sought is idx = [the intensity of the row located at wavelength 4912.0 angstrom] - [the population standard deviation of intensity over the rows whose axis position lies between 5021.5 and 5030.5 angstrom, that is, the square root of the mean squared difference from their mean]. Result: 7.4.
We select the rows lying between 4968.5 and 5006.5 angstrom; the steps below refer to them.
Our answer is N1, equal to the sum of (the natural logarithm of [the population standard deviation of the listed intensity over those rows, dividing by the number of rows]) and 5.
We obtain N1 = 4.5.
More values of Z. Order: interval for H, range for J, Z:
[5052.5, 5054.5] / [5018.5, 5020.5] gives 0.8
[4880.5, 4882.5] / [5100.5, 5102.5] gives -7.5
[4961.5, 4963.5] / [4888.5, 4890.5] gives 2.0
